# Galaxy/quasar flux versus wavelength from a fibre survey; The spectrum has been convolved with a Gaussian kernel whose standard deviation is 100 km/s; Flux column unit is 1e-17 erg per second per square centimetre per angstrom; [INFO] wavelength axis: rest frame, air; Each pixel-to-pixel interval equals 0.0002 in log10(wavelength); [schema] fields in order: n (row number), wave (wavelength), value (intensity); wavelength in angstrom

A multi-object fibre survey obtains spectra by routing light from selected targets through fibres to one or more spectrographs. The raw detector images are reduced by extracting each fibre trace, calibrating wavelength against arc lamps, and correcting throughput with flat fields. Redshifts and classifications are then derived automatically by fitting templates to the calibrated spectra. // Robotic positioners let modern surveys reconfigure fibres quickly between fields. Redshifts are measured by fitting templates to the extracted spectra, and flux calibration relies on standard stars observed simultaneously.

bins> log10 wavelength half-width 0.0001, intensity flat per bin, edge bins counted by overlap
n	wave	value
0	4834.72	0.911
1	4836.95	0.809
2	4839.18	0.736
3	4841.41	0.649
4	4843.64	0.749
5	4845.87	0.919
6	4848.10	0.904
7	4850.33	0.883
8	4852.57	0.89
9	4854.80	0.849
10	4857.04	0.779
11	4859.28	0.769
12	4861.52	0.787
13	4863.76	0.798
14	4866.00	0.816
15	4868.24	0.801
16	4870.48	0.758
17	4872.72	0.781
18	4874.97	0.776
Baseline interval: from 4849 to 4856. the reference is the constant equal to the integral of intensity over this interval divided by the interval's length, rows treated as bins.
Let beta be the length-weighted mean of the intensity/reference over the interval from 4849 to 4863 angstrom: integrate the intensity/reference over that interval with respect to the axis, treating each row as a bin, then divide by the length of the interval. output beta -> 0.95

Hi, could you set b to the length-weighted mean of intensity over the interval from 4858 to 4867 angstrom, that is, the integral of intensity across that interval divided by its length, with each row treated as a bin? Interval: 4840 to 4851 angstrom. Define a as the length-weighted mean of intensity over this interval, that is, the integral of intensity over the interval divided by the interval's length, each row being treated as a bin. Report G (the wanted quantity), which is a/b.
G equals 1.03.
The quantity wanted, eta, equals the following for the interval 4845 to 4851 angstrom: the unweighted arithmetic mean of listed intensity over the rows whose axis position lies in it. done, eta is 0.902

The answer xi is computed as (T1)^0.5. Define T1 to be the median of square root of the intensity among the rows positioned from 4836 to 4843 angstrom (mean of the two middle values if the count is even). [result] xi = 0.93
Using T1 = 0.858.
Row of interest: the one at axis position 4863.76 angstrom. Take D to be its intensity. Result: 0.798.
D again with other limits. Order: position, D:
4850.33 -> 0.883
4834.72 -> 0.911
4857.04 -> 0.779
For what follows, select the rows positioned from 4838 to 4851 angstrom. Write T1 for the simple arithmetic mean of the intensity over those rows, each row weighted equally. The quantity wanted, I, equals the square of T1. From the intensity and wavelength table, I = 0.65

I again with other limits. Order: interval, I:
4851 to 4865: 0.66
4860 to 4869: 0.64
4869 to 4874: 0.59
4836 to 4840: 0.60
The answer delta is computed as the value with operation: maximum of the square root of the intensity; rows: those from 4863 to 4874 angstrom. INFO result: 0.903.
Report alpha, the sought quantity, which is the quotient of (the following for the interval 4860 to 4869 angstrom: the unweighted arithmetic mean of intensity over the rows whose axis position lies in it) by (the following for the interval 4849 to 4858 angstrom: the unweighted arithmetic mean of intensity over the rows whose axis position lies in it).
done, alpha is 0.94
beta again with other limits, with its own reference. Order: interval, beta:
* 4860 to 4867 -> 0.91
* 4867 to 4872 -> 0.89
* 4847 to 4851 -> 1.02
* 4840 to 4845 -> 0.81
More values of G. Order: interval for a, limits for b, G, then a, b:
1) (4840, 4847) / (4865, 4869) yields 0.95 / 0.77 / 0.809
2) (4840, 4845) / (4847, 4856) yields 0.81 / 0.71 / 0.880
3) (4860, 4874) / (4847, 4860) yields 0.93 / 0.79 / 0.848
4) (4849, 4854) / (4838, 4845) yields 1.23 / 0.89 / 0.719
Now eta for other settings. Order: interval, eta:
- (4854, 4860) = 0.799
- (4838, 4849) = 0.791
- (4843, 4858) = 0.853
